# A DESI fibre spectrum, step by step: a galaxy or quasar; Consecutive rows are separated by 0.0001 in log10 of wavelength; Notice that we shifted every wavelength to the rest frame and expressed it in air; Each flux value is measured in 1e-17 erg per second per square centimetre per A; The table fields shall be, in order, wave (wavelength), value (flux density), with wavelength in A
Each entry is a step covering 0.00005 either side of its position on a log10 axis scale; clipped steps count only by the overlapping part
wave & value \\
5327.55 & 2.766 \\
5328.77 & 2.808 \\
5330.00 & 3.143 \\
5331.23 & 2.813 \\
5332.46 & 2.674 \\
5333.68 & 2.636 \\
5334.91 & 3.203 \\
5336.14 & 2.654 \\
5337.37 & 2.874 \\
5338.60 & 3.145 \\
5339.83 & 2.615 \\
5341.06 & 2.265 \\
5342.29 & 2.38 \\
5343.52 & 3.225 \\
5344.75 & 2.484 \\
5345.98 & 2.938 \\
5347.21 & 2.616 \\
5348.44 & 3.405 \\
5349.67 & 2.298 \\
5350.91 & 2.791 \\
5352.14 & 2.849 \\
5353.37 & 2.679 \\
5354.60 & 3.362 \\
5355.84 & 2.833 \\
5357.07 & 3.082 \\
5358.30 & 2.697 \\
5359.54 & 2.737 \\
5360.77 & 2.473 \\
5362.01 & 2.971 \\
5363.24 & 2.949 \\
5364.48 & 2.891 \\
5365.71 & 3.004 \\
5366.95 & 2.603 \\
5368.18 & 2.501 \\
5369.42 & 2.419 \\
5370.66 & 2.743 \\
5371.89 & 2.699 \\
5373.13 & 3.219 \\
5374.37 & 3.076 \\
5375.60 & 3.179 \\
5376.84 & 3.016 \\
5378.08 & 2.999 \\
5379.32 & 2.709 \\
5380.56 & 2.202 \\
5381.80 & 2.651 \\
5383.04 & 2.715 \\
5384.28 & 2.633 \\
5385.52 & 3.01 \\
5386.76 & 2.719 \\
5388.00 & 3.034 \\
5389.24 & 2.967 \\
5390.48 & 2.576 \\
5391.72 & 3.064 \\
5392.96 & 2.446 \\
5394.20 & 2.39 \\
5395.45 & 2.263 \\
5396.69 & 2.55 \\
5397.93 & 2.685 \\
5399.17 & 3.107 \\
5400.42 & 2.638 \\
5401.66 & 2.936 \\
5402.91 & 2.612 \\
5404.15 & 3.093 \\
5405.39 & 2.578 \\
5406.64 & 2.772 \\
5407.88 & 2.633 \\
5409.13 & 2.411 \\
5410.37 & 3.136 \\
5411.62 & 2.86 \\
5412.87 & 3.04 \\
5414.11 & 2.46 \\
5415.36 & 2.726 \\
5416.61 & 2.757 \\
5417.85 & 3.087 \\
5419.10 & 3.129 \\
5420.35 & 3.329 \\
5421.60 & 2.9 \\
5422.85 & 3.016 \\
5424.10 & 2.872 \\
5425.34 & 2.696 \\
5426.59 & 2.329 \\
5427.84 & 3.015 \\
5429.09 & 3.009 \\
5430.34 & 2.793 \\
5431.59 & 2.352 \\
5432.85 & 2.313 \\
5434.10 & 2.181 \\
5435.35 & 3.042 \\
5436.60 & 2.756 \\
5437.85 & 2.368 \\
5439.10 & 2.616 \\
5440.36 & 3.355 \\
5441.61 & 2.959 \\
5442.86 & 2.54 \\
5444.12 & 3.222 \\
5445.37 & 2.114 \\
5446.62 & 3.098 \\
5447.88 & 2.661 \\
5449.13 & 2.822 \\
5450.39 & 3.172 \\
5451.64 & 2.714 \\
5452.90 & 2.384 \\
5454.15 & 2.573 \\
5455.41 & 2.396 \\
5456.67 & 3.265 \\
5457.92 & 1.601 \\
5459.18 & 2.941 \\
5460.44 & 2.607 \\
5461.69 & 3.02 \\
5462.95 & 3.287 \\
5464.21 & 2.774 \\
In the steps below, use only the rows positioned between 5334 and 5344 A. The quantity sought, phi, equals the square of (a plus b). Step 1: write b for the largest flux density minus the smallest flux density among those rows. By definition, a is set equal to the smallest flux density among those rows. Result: 10.4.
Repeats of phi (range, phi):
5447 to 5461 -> 10.7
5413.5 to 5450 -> 11.3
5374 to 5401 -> 10.1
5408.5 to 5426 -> 11.1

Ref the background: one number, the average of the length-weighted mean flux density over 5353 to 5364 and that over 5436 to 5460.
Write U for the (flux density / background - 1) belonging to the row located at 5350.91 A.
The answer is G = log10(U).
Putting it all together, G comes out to -3.50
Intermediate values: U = 0.000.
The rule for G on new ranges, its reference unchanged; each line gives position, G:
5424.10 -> -1.53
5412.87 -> -1.05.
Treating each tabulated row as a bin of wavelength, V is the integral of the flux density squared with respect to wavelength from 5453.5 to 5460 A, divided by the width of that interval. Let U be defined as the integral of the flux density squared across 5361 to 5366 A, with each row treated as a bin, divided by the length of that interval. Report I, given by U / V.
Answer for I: 1.24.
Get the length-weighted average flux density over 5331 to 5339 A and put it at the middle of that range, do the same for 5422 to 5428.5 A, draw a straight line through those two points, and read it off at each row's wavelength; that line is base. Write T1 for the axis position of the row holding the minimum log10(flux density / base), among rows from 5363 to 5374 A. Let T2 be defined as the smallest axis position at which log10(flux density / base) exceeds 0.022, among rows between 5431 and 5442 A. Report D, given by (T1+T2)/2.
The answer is 5402.4 A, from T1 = 5369.42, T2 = 5435.35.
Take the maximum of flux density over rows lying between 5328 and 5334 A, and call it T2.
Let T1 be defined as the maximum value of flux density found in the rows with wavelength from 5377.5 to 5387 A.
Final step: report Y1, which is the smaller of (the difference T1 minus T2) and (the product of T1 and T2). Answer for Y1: -0.13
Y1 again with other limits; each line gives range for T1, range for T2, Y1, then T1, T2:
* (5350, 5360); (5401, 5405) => 0.27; 3.362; 3.093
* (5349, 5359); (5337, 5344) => 0.14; 3.362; 3.225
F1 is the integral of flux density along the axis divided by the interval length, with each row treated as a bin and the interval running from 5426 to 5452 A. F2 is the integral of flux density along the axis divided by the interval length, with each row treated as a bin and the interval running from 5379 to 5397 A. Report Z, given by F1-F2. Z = 0.07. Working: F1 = 2.74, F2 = 2.66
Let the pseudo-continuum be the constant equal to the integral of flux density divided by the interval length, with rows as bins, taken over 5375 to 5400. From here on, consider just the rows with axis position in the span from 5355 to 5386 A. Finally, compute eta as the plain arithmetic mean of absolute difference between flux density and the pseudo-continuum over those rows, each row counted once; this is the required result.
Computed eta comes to 0.208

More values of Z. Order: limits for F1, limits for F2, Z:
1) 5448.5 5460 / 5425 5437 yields 0.01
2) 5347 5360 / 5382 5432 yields 0.07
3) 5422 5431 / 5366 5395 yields 0.06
